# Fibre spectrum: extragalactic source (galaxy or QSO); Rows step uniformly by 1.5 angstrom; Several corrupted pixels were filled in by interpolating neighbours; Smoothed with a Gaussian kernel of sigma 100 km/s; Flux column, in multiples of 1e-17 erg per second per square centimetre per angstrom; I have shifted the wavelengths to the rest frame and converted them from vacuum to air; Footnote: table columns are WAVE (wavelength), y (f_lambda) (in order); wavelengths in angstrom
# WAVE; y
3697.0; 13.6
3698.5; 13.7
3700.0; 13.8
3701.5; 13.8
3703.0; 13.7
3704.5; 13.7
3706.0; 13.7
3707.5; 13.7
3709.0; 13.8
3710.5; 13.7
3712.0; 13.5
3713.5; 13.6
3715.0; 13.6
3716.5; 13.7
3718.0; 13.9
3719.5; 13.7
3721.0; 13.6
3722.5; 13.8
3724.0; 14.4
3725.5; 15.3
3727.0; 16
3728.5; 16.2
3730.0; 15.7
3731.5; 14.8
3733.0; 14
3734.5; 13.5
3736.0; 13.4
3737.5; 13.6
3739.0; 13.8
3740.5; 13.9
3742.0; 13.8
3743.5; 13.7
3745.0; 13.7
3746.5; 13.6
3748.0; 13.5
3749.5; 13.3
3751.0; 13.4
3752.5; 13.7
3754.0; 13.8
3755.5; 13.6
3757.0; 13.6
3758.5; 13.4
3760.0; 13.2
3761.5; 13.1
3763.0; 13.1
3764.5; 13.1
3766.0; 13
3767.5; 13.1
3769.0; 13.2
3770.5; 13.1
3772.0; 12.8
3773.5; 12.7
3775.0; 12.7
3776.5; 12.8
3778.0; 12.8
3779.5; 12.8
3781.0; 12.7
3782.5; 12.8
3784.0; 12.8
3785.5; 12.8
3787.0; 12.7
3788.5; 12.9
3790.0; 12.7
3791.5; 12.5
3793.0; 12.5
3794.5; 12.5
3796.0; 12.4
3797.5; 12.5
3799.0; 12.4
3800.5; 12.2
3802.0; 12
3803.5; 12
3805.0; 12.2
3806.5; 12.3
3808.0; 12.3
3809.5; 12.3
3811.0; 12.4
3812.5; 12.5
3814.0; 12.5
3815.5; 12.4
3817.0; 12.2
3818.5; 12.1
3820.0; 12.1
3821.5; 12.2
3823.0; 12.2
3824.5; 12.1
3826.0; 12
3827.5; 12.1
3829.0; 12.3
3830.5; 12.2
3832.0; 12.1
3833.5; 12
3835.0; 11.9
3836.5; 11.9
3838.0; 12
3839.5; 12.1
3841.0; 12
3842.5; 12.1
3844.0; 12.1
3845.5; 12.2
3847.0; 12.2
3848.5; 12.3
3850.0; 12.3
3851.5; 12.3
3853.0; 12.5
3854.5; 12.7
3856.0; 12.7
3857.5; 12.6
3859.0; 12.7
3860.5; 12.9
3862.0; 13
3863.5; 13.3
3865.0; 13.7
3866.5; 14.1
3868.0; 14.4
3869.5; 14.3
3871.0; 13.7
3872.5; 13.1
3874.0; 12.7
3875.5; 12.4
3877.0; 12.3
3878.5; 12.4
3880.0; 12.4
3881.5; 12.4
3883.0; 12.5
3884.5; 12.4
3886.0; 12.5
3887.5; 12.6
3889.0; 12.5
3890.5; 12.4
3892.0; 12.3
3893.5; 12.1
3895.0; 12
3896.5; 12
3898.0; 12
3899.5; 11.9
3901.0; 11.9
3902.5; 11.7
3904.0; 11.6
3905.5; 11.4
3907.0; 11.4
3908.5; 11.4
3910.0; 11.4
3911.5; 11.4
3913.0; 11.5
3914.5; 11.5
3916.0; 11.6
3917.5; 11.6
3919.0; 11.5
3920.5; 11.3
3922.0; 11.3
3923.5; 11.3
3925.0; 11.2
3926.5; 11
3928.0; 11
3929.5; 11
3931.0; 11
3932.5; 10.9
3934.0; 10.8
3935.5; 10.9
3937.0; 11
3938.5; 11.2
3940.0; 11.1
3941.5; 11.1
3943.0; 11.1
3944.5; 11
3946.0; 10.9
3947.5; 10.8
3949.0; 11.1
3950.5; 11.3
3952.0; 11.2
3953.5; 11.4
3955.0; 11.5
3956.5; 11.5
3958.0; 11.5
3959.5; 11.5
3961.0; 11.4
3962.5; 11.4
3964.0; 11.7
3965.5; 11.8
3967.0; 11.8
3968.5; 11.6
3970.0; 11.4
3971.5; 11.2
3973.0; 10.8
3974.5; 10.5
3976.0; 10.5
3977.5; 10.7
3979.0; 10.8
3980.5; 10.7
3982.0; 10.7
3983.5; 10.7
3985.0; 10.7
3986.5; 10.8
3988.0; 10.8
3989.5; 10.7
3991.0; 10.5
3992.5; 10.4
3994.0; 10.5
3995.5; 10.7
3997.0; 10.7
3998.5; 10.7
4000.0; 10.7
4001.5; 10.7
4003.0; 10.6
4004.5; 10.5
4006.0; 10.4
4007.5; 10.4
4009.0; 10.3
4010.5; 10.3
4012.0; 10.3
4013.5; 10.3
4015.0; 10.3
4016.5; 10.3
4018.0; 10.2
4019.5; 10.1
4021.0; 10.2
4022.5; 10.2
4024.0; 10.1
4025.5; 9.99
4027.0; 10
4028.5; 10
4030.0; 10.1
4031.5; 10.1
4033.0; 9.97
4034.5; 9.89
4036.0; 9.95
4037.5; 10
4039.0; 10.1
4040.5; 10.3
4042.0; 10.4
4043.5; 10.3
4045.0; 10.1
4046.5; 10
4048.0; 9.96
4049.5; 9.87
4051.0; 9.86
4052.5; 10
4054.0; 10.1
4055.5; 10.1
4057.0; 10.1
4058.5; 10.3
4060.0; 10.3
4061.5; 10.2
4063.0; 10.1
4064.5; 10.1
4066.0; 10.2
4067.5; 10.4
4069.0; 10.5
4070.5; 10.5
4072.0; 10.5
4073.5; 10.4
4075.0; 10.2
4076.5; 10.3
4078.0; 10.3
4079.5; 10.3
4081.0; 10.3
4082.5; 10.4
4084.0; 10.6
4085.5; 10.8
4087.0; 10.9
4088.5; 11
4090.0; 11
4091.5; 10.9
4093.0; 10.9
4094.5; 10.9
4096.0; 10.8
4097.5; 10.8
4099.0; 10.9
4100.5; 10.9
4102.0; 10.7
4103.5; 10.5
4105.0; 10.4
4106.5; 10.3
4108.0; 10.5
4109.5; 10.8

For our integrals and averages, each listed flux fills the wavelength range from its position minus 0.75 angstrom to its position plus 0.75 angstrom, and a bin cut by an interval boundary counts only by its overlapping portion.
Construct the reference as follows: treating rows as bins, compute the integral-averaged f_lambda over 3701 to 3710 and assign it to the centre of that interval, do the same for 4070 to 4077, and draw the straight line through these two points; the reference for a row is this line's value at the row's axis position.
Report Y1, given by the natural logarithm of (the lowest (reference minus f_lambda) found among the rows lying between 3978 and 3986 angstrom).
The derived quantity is -0.82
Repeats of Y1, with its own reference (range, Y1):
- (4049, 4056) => -0.82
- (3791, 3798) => -0.94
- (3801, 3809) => -0.70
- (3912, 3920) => -1.61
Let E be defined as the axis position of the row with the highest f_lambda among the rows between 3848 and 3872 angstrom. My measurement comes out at 3868.0 angstrom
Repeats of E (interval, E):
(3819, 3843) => 3829.0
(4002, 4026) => 4003.0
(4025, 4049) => 4042.0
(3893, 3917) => 3893.5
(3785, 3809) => 3788.5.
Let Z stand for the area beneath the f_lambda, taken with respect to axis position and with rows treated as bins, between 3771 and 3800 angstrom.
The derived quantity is 368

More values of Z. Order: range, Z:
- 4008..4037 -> 294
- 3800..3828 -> 342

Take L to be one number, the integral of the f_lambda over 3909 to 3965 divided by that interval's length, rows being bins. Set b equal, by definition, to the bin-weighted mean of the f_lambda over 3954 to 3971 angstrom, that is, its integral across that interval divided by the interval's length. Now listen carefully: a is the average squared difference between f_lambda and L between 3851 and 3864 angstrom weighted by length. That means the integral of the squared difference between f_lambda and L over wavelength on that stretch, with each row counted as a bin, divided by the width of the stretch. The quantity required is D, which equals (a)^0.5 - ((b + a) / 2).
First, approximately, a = 2.3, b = 11.5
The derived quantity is -5.4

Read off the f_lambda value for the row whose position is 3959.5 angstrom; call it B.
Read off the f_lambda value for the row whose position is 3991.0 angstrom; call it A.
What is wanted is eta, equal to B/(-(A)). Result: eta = -1.10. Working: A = 10.5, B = 11.5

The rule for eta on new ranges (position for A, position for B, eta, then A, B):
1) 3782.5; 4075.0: -0.80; 12.8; 10.2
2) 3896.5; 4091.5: -0.91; 12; 10.9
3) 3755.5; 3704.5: -1.01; 13.6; 13.7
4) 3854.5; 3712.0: -1.06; 12.7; 13.5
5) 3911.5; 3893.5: -1.06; 11.4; 12.1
